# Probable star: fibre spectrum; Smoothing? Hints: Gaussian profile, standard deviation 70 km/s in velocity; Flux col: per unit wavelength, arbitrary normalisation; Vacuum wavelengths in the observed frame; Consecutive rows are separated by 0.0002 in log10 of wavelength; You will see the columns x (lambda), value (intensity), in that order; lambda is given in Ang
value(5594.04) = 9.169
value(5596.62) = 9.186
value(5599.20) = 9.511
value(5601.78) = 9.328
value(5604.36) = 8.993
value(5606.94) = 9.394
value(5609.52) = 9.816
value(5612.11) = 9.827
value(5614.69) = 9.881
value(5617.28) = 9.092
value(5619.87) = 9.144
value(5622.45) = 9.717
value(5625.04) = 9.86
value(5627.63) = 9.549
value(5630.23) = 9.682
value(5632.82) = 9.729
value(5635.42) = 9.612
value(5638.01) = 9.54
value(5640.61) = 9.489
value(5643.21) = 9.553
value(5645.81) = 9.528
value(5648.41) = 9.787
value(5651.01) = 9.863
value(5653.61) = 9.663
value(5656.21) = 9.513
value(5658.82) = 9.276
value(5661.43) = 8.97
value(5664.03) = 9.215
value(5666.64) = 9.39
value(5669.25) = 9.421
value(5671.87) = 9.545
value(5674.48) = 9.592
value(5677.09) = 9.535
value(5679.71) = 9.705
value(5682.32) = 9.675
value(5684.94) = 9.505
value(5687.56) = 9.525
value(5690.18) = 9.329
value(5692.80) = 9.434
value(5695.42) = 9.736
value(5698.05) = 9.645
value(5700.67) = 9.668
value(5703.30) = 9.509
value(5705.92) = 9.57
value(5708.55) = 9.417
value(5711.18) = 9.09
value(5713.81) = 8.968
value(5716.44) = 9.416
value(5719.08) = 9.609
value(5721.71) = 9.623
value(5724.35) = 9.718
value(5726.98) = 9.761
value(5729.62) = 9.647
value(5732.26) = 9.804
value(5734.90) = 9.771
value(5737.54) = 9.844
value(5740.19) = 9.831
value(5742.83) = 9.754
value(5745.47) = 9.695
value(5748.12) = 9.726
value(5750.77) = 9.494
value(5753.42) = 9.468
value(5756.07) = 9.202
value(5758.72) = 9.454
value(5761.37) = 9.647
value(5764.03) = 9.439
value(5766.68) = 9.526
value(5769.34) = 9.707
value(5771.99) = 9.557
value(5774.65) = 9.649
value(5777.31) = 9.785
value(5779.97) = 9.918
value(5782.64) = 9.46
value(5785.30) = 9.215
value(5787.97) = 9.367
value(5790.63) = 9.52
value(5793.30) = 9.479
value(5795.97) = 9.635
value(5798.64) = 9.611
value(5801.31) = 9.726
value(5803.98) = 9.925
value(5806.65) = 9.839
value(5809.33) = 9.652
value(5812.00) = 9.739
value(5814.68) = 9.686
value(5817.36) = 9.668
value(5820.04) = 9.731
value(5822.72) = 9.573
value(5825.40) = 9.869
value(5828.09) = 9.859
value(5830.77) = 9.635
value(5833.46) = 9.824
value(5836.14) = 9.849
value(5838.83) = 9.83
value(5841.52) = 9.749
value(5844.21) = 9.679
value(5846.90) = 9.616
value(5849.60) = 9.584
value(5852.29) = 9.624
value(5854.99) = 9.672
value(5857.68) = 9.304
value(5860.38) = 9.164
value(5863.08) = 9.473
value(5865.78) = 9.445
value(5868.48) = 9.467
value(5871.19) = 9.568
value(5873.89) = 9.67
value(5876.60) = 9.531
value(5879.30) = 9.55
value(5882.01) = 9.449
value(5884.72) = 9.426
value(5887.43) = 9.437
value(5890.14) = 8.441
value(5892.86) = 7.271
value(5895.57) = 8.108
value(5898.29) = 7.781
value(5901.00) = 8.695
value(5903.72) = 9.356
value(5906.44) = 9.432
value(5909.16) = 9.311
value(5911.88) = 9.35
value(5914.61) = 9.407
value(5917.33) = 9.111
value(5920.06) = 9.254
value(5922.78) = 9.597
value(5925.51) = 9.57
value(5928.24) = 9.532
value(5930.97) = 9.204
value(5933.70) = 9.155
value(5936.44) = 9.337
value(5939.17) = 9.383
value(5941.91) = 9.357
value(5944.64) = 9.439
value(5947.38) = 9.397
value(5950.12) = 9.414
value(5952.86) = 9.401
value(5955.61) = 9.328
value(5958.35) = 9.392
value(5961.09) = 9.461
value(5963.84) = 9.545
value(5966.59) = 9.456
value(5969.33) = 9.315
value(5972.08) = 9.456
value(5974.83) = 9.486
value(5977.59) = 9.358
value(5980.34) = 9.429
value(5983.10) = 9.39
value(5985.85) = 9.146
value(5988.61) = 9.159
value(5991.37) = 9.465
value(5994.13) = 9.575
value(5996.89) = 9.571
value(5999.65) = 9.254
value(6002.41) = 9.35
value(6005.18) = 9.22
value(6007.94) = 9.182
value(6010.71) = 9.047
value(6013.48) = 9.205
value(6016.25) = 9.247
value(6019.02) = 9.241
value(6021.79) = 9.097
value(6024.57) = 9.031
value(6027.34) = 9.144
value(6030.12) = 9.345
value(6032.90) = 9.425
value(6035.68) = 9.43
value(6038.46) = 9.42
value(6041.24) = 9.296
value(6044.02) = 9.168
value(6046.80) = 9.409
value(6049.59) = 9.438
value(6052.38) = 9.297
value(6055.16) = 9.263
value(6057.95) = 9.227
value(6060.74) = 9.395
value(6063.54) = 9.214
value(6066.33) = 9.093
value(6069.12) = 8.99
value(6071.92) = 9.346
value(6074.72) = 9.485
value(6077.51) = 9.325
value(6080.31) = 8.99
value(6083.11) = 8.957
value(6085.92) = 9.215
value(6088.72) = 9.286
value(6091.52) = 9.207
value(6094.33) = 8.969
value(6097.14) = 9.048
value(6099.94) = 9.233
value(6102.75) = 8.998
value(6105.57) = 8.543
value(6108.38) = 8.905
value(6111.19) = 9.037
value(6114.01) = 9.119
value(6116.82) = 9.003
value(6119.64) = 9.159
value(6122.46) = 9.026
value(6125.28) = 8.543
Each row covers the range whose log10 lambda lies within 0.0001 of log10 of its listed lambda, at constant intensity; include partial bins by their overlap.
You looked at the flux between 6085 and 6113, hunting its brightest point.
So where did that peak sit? 6088.72 Ang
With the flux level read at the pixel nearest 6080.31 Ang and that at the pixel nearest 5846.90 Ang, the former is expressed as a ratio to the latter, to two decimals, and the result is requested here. 0.93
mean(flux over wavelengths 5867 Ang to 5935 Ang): 9.15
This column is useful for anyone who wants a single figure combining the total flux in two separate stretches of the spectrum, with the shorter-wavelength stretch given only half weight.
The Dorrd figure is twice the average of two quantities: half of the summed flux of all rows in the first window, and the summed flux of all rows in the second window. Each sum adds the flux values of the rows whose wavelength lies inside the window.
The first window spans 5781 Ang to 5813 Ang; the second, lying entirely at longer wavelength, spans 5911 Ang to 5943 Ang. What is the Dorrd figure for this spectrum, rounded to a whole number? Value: 170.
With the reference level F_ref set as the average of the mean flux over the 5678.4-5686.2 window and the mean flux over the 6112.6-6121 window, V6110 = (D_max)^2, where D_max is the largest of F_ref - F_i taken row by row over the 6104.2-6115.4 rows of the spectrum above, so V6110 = 0.67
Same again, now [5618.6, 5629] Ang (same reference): 0.05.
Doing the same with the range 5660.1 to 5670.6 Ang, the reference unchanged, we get 0.15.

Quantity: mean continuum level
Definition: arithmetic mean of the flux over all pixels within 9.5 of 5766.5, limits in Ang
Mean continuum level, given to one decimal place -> 9.6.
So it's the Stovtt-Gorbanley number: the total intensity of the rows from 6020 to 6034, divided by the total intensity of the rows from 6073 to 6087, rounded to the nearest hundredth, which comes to 1.00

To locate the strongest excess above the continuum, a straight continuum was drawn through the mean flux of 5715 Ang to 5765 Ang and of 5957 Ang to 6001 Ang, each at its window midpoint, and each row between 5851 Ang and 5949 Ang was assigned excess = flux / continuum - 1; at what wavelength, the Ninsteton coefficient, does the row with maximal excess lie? 5873.89 Ang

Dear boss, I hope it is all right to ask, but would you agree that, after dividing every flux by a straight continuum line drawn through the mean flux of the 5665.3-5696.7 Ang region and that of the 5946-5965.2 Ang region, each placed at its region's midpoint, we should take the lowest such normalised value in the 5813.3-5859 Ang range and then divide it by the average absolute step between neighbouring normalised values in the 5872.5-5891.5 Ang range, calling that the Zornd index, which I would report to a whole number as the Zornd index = 43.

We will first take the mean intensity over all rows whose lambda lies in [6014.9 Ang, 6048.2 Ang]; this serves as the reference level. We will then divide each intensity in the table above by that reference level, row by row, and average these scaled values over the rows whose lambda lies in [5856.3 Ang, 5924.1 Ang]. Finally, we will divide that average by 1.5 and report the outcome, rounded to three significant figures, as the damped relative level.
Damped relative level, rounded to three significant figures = 0.658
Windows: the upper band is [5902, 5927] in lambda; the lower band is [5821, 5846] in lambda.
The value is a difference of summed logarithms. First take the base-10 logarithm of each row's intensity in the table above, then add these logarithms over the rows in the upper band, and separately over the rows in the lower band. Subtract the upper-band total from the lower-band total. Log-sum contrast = 0.16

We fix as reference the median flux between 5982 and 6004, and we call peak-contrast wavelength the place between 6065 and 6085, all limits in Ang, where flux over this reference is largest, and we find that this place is 6074.72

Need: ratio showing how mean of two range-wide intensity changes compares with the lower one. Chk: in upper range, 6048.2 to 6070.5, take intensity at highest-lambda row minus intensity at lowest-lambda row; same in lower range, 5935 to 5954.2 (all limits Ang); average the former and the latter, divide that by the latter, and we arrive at -3.0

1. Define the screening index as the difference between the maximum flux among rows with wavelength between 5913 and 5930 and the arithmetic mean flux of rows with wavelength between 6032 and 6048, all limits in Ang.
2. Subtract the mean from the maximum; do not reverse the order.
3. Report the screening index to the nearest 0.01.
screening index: 0.24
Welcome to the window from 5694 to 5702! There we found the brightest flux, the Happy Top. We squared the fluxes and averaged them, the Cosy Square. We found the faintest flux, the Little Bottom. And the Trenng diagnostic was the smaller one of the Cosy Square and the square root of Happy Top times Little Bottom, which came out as 9.7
